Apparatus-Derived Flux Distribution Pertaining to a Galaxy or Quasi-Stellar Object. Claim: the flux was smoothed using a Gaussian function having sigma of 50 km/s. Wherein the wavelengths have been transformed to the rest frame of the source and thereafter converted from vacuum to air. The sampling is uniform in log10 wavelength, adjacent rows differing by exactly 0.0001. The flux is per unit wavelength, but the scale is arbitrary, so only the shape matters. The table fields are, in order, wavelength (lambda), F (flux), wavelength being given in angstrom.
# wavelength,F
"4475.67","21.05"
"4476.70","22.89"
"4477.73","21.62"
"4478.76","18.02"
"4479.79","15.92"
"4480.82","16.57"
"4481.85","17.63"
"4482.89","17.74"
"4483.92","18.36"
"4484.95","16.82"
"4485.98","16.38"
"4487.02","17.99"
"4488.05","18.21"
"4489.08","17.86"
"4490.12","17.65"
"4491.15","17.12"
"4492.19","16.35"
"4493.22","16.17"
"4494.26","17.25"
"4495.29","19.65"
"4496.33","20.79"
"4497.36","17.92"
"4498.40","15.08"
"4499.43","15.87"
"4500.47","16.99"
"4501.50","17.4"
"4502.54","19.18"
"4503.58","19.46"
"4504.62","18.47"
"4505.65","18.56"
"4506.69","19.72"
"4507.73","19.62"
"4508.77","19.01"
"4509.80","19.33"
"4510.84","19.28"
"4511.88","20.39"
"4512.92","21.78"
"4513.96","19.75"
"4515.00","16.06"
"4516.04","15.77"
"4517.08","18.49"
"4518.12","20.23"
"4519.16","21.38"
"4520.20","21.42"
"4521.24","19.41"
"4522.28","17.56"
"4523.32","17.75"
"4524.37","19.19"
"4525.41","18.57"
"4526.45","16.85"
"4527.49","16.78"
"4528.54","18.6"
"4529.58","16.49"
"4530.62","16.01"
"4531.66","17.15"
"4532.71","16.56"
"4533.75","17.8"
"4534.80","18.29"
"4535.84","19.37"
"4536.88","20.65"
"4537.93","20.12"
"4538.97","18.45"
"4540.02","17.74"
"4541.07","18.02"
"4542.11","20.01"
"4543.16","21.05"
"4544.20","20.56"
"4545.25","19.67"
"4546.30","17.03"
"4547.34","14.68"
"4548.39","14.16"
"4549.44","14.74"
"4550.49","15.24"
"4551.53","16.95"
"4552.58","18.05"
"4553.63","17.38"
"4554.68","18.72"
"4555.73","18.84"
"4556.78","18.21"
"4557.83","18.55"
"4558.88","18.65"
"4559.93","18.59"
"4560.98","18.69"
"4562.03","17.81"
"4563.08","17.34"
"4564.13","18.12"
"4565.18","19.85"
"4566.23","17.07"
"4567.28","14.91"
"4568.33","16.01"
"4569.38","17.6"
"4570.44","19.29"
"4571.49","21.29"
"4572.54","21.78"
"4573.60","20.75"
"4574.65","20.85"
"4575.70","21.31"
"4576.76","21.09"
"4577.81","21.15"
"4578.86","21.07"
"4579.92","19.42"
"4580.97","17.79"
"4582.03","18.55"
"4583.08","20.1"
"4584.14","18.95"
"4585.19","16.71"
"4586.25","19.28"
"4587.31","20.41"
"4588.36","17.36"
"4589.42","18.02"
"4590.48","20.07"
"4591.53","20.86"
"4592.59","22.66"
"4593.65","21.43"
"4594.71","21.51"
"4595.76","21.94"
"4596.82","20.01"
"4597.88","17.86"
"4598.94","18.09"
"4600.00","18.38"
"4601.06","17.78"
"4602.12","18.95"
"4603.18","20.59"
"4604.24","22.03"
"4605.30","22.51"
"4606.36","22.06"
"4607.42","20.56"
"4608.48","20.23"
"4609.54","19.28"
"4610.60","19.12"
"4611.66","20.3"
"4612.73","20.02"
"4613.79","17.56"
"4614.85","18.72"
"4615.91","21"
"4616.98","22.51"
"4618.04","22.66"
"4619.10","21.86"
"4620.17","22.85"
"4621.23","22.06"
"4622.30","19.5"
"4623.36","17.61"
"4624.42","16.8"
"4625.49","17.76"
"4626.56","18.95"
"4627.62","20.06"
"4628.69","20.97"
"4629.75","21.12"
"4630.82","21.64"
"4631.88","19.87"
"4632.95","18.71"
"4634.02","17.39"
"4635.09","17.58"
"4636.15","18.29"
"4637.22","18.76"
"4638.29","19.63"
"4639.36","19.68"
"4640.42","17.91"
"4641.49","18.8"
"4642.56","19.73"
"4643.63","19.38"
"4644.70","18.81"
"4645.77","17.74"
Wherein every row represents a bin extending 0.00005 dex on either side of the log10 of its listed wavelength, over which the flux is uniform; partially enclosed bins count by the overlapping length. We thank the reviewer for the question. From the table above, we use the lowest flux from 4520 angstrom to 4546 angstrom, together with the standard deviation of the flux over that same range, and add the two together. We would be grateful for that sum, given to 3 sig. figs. 17.5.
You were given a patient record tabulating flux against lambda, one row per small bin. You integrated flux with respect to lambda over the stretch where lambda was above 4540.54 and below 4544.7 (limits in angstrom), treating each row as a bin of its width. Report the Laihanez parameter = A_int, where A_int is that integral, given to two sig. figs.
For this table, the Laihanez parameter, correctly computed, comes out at 83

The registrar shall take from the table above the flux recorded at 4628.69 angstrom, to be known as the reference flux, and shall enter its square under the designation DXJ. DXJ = 440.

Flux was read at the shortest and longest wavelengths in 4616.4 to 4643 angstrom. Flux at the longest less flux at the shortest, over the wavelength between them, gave -0.11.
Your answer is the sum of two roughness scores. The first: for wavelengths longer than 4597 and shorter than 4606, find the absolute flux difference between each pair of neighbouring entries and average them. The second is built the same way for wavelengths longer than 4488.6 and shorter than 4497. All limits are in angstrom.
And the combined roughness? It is 1.7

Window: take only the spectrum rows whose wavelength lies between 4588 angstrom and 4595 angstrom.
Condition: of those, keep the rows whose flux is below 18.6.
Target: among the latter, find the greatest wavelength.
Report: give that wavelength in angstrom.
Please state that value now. 4589.42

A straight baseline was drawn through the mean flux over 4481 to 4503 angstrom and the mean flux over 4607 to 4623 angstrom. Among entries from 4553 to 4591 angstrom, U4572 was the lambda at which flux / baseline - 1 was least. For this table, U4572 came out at 4567.28 angstrom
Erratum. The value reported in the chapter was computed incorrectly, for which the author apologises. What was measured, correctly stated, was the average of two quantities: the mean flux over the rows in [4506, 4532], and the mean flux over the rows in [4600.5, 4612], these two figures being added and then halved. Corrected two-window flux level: 19.5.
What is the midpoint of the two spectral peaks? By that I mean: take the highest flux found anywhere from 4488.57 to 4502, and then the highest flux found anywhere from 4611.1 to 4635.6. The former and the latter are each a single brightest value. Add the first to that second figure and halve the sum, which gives 21.8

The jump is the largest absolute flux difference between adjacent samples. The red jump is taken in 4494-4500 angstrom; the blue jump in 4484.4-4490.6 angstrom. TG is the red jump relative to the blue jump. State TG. 1.8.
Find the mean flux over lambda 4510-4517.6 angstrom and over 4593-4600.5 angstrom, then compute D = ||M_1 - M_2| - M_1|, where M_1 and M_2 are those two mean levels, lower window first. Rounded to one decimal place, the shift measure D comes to 17.7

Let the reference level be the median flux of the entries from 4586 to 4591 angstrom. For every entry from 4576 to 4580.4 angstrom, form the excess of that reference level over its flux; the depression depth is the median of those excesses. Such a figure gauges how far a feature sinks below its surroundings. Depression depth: -1.8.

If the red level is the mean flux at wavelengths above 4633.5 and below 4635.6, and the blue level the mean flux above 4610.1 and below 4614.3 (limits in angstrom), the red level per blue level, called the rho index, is 0.91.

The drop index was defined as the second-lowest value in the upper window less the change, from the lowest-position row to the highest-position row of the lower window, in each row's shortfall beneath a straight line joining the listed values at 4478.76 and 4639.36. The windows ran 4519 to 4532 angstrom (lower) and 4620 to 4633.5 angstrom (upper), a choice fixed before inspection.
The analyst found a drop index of 13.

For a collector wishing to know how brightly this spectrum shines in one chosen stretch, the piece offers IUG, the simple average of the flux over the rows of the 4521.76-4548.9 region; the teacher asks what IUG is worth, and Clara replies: 18.0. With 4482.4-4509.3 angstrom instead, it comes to 17.9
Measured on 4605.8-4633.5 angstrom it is 20.1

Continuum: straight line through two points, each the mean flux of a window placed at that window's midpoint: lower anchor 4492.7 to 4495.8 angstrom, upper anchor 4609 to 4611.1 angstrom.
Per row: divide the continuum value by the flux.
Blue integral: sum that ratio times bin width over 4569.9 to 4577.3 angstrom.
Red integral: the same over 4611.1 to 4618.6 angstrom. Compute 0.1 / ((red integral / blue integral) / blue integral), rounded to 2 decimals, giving 0.62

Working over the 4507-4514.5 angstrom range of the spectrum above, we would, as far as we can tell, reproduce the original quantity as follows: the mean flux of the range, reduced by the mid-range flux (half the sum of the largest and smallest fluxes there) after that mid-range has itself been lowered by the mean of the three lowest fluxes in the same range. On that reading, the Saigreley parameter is 18.7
